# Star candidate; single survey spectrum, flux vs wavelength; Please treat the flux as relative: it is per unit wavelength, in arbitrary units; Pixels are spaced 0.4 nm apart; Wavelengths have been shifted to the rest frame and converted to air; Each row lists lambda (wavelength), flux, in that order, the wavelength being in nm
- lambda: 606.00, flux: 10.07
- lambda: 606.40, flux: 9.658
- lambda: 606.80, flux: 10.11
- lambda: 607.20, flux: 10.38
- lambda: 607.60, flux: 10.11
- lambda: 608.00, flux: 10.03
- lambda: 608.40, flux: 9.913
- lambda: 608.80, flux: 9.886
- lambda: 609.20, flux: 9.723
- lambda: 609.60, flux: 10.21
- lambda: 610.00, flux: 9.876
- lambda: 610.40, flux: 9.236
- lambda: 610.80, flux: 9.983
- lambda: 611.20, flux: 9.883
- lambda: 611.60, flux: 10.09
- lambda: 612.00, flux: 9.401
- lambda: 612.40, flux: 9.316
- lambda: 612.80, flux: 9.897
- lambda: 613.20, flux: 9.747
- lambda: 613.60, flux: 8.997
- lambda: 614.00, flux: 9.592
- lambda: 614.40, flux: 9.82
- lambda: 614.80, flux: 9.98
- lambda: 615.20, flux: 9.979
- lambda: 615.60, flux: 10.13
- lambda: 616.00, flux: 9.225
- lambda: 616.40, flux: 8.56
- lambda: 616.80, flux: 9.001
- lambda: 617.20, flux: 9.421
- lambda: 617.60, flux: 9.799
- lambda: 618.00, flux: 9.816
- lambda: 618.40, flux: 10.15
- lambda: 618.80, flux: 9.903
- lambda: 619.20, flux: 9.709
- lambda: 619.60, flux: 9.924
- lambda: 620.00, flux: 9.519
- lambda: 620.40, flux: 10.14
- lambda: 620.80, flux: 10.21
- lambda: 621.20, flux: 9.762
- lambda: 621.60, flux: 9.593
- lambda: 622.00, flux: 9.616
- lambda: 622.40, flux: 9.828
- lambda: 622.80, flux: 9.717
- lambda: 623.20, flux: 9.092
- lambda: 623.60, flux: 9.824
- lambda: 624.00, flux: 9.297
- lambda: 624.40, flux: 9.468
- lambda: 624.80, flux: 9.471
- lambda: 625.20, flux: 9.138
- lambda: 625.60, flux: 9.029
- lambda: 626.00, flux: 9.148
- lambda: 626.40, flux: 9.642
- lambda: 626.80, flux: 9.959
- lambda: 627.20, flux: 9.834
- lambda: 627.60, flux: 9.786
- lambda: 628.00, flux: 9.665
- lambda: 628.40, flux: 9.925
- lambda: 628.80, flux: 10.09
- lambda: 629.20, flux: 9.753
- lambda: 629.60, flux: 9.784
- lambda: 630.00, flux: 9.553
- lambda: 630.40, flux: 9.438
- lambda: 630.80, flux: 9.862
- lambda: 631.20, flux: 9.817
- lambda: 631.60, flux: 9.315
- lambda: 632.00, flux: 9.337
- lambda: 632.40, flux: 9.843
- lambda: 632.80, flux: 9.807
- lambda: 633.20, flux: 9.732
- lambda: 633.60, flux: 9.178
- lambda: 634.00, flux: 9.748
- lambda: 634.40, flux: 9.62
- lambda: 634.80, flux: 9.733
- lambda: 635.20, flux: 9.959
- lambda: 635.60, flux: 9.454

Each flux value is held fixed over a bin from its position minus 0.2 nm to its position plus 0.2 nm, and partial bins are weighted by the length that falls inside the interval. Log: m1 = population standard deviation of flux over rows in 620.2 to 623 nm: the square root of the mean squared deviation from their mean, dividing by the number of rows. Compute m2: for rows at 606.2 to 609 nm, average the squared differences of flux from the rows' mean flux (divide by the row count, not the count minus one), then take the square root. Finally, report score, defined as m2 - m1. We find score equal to -0.02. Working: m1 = 0.23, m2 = 0.21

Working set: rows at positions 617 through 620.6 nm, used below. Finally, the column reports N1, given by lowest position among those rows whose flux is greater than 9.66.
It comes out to 617.60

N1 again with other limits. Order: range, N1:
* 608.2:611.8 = 608.40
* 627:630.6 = 627.20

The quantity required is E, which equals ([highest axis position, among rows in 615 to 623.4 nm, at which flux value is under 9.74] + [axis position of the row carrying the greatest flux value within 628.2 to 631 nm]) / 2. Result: 626.00 nm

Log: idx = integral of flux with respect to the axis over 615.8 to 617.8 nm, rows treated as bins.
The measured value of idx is 18.4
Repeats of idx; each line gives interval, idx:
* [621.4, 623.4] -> 19.1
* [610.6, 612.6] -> 19.5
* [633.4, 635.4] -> 19.3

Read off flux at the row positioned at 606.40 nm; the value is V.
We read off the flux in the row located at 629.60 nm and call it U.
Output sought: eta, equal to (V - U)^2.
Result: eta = 0.0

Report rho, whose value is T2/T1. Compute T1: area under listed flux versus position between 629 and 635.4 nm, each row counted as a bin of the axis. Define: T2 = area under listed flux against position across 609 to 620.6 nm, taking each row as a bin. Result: 1.8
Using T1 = 62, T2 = 112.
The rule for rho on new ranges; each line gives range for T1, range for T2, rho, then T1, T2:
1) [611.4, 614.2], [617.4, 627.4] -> 3.6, 27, 97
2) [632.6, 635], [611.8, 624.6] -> 5.3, 23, 123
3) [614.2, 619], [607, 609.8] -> 0.6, 46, 28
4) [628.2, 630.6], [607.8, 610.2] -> 1.0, 23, 24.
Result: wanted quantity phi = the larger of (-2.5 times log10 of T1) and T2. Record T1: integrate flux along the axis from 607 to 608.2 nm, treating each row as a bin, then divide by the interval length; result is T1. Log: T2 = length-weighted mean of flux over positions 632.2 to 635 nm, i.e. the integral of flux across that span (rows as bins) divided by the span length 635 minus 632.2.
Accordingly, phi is 9.67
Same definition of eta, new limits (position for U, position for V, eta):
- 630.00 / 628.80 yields 0.3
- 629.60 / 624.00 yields 0.2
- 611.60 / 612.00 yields 0.5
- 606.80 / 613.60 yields 1.2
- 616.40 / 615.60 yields 2.5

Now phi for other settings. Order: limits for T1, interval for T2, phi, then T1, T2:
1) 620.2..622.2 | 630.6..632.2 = 9.58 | 9.9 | 9.6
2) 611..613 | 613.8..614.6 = 9.71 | 9.7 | 9.7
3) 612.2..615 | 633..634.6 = 9.57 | 9.6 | 9.6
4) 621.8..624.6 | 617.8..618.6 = 9.98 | 9.5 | 10.0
